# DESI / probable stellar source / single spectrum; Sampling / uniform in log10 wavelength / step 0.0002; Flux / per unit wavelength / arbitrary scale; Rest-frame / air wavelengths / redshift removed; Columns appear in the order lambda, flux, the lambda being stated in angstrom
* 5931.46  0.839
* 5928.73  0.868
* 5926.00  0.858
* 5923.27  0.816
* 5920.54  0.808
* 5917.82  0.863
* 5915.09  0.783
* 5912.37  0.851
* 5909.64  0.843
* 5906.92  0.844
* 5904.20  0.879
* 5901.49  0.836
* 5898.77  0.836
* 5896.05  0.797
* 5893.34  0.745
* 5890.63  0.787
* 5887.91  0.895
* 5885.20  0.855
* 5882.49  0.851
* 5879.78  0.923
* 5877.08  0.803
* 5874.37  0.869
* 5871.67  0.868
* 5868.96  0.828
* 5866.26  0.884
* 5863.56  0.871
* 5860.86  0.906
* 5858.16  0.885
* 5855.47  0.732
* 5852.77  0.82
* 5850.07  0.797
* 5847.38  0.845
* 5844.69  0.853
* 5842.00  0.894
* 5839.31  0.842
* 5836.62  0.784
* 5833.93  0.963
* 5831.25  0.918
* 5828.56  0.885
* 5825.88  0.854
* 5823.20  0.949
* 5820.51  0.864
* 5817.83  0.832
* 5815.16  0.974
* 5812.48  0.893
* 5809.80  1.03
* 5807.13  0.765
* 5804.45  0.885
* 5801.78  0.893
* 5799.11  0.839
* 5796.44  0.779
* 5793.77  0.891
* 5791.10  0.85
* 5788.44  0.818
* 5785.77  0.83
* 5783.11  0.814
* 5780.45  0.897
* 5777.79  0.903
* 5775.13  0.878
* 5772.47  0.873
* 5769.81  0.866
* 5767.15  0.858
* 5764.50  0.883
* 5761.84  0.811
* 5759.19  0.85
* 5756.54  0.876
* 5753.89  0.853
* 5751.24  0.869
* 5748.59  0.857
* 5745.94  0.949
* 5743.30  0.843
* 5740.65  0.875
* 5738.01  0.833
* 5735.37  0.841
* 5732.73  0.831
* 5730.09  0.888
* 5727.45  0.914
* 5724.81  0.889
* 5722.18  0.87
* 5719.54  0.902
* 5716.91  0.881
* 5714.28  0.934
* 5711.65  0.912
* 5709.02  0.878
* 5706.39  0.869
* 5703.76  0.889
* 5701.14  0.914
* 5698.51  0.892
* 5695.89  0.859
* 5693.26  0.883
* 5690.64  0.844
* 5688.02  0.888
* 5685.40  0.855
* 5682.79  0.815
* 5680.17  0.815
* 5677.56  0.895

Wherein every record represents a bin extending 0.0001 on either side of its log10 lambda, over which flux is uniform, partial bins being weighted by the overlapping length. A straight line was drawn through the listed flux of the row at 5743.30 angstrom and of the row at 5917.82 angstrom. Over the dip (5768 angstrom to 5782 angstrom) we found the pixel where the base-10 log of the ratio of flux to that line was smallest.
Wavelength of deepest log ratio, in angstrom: 5769.81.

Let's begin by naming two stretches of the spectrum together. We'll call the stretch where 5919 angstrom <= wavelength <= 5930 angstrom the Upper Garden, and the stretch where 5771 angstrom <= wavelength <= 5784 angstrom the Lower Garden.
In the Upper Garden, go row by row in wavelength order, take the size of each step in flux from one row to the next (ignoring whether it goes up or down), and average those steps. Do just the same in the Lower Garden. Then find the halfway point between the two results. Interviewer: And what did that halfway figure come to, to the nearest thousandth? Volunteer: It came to 0.025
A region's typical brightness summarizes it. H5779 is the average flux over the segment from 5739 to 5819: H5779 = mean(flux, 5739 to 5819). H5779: 0.868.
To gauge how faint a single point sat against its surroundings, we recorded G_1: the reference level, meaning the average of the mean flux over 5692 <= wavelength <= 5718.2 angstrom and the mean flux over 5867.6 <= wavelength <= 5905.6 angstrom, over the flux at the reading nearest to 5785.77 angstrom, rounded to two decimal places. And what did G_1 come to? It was 1.04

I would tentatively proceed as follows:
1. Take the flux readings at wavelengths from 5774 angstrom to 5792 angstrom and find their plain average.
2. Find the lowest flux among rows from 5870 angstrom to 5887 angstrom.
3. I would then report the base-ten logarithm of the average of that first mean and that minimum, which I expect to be -0.081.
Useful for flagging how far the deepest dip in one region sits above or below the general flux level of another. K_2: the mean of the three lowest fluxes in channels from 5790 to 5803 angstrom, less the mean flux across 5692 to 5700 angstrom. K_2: -0.055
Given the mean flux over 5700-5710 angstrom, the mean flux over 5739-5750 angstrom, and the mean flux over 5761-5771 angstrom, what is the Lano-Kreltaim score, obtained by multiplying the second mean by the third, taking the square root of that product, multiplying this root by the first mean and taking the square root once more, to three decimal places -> 0.878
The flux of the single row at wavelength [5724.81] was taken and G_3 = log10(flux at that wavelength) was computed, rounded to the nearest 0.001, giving -0.051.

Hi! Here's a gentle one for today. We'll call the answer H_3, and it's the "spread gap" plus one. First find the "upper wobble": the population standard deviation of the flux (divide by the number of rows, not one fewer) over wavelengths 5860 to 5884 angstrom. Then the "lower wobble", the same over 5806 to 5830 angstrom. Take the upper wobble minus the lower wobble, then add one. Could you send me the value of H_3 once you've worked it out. 0.96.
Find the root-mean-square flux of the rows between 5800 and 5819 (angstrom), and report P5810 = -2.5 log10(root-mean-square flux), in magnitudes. 0.11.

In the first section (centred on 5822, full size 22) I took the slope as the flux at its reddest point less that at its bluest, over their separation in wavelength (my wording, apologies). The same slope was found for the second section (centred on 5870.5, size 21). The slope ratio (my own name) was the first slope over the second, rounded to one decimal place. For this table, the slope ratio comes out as 1.5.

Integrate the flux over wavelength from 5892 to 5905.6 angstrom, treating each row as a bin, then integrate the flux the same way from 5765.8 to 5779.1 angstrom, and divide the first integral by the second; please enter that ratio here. 0.96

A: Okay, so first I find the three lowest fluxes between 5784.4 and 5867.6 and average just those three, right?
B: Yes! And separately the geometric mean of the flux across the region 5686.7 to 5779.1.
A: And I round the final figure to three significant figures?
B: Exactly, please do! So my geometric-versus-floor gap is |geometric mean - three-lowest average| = 0.117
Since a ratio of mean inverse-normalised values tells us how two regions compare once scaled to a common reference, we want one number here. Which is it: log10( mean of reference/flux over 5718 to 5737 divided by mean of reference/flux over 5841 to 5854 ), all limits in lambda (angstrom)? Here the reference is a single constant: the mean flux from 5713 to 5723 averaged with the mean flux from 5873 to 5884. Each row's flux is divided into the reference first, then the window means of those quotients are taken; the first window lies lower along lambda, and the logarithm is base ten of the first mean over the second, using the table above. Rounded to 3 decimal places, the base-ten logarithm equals -0.018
